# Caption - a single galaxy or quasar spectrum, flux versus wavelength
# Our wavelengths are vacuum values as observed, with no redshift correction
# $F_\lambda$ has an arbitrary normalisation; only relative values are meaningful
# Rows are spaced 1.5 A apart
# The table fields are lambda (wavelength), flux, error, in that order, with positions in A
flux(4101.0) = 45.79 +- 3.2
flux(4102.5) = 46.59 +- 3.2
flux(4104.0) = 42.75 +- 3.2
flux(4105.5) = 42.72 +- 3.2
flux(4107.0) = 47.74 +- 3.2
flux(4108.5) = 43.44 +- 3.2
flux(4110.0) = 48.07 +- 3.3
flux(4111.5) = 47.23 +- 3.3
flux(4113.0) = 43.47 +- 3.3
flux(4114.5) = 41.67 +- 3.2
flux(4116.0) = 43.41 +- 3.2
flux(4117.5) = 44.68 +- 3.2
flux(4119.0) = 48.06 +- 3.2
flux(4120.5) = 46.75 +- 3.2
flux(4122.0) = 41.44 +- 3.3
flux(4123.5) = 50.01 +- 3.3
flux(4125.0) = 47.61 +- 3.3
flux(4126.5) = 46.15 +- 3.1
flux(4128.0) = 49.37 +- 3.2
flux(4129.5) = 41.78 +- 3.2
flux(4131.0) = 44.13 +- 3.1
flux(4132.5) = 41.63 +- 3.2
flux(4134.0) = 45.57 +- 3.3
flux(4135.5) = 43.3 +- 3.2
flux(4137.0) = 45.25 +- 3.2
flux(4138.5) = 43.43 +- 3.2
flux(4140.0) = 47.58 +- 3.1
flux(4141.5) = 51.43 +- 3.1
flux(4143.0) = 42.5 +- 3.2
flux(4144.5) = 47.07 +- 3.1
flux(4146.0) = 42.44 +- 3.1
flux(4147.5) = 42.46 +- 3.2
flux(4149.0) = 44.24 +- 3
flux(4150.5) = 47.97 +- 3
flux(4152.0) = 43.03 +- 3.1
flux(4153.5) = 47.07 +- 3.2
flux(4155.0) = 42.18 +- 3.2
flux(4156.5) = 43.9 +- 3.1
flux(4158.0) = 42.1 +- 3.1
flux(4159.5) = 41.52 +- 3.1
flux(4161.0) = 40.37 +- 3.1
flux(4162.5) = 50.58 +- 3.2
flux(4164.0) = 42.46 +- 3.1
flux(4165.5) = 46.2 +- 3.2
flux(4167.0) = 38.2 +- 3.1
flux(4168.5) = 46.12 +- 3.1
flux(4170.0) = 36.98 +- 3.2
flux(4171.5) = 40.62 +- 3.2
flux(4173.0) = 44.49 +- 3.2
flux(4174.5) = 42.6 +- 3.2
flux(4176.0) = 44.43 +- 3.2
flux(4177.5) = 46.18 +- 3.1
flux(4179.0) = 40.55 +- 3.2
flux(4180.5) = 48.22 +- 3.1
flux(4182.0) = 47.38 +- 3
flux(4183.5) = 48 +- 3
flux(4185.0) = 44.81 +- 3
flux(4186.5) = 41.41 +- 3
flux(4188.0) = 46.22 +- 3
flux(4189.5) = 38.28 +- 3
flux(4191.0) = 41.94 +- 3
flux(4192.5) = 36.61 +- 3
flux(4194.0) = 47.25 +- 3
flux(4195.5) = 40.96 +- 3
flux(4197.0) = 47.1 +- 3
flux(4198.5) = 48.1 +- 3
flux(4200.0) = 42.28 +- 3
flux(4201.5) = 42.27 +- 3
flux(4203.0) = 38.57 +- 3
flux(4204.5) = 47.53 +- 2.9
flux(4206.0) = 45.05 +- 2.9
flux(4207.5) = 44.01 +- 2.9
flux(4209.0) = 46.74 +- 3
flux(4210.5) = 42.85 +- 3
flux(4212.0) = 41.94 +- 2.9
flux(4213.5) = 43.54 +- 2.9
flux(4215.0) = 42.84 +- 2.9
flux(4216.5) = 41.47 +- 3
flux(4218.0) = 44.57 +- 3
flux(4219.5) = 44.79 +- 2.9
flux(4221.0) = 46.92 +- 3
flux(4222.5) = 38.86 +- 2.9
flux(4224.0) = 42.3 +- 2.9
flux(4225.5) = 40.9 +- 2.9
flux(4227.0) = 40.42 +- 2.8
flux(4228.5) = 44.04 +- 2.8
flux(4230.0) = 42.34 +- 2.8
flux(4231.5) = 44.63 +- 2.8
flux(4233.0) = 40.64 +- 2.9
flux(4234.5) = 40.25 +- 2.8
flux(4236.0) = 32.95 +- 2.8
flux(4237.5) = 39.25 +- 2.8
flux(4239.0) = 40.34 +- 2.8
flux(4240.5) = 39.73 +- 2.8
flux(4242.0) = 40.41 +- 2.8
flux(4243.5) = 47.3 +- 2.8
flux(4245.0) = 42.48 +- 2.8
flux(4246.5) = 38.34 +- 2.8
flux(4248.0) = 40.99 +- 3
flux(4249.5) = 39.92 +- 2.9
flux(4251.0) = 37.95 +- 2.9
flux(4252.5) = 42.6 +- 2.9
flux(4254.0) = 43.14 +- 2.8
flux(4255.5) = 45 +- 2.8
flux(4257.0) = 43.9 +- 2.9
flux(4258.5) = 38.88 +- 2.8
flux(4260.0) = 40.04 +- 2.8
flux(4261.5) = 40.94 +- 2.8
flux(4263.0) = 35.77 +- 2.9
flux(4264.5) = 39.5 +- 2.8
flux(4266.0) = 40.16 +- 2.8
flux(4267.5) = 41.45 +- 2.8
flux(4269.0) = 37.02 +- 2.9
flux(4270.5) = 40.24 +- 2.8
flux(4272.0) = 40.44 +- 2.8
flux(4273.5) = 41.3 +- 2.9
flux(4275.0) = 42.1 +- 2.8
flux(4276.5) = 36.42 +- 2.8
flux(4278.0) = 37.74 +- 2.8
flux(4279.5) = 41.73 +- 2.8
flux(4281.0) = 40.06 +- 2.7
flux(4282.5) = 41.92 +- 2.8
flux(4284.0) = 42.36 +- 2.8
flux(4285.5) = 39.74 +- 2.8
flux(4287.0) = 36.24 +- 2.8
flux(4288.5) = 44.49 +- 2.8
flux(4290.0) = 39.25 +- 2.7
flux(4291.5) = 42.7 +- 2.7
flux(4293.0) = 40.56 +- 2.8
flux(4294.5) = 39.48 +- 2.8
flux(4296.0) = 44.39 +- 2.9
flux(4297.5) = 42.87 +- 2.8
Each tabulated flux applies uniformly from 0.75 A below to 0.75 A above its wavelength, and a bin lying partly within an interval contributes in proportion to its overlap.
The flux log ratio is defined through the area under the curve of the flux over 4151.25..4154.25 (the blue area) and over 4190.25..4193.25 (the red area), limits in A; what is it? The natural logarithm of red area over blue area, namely -0.14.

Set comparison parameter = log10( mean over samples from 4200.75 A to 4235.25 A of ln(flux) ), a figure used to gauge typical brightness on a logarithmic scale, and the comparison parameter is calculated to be 0.575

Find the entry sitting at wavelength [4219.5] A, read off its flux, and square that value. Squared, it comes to 2006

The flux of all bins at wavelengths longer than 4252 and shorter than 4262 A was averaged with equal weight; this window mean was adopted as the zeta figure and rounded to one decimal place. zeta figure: 42.1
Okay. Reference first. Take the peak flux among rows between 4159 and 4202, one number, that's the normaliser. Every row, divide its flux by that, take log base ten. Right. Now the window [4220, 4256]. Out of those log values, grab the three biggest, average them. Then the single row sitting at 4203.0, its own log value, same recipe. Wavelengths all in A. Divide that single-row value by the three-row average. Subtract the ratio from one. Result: -2.1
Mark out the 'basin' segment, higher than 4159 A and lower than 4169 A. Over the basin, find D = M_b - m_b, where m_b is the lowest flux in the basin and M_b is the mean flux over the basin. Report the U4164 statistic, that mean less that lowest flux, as 5.4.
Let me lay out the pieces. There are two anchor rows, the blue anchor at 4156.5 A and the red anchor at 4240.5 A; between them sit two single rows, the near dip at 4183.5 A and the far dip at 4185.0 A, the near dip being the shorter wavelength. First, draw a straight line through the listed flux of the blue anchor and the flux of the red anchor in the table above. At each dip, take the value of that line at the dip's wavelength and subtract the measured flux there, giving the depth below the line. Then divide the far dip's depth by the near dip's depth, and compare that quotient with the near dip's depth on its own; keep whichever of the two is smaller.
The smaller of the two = -5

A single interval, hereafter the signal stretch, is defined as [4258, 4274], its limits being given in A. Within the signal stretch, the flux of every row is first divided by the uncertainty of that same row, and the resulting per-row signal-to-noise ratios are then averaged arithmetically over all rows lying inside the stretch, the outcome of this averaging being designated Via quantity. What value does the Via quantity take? 14.02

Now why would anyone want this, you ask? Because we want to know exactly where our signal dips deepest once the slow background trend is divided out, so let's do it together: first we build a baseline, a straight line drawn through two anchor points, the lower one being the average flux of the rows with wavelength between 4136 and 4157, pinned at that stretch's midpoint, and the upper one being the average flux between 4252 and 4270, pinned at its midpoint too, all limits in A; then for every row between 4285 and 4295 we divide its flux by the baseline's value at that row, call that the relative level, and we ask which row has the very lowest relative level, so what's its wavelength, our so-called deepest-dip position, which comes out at 4287.0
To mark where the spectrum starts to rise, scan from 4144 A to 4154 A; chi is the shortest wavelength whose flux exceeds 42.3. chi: 4144.5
